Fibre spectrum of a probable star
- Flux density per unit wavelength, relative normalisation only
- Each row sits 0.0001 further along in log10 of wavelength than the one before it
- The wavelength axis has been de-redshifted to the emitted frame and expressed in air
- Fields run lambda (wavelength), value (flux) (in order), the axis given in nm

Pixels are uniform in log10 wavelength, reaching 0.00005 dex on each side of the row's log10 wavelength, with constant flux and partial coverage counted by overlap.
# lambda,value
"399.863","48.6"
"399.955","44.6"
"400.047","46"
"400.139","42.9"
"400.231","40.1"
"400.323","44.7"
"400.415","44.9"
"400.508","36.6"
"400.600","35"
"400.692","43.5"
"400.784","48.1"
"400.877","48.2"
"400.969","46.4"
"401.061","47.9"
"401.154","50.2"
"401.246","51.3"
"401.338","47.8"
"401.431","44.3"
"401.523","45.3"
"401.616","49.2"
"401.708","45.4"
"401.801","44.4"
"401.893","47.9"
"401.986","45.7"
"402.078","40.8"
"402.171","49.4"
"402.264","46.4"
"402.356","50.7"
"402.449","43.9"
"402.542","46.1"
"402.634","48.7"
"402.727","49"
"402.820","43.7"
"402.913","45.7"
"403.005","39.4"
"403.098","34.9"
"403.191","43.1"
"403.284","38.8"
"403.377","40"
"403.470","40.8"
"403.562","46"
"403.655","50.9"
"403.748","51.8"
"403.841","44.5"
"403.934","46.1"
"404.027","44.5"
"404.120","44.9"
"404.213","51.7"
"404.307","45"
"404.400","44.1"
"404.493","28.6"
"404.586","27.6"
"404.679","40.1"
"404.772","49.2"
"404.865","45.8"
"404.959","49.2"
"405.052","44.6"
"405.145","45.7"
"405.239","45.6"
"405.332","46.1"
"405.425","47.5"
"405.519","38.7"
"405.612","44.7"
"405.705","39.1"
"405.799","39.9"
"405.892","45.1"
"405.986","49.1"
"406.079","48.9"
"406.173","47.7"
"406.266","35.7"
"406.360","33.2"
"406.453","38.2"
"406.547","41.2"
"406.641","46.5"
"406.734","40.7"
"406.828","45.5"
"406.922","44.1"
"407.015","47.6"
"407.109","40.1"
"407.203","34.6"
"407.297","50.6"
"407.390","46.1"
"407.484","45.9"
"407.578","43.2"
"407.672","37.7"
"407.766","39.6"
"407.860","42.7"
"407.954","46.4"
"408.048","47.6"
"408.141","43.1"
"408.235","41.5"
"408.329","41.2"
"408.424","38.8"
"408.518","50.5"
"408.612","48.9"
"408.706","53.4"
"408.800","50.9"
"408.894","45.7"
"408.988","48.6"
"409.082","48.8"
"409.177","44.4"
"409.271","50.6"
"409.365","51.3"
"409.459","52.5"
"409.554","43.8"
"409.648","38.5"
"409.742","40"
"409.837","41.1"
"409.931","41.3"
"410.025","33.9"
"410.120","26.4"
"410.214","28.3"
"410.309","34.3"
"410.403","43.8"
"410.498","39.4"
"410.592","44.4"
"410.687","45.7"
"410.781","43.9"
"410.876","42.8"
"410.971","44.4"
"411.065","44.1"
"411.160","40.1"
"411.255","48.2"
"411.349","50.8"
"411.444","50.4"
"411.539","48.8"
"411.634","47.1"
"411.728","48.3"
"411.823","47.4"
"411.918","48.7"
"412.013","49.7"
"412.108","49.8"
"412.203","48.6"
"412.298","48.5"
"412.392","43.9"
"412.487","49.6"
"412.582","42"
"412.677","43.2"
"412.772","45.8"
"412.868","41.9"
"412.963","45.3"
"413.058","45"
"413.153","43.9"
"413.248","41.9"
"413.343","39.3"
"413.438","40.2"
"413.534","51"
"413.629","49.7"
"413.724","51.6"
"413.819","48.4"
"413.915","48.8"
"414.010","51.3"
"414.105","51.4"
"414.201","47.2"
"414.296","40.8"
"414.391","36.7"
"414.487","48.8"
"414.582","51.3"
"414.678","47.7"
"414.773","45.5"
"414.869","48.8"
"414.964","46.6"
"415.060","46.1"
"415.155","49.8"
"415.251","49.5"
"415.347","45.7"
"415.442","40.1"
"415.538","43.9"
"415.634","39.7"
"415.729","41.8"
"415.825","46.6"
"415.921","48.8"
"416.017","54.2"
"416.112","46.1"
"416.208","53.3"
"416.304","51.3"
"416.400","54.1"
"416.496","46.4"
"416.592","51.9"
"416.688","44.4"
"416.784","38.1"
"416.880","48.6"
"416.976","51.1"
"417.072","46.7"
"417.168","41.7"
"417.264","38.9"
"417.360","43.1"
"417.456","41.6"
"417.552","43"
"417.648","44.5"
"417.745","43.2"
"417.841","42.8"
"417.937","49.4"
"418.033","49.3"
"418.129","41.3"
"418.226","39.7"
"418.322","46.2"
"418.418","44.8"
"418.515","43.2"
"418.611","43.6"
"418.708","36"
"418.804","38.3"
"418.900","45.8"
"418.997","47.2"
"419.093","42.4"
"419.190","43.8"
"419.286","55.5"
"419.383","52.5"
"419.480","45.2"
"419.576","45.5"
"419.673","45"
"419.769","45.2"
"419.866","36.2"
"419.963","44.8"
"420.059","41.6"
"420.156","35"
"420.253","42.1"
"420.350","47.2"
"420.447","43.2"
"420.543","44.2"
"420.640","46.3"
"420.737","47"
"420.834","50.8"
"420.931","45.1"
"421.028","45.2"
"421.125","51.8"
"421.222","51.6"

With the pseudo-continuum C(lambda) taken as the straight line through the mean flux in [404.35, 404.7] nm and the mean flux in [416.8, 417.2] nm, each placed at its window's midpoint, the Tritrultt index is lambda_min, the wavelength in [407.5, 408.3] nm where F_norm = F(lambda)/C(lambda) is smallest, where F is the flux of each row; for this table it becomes 407.672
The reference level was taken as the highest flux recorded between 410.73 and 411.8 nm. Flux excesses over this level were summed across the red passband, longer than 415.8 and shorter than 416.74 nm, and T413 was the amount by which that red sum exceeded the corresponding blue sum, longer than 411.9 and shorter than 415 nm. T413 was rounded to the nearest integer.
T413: 133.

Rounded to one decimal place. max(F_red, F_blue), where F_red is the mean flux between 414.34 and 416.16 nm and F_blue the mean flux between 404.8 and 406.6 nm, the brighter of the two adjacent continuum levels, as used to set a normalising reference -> 46.2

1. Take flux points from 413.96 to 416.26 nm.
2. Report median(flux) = 47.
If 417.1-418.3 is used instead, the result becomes 43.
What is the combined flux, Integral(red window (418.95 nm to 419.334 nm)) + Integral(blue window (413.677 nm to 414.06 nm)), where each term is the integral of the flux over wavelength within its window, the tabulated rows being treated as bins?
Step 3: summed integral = 37.3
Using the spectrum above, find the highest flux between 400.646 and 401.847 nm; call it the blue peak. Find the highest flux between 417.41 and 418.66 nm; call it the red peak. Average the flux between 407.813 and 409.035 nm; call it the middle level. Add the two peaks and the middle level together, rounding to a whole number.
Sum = 147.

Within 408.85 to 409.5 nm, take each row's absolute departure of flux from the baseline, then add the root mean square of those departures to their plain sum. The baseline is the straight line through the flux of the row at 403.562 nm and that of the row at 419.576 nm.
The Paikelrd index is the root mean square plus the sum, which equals 28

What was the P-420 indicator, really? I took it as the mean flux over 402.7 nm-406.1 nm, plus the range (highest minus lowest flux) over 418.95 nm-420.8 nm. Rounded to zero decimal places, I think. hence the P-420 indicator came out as 64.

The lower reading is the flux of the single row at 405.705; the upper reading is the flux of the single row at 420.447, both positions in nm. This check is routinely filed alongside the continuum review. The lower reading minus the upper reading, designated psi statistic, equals -4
